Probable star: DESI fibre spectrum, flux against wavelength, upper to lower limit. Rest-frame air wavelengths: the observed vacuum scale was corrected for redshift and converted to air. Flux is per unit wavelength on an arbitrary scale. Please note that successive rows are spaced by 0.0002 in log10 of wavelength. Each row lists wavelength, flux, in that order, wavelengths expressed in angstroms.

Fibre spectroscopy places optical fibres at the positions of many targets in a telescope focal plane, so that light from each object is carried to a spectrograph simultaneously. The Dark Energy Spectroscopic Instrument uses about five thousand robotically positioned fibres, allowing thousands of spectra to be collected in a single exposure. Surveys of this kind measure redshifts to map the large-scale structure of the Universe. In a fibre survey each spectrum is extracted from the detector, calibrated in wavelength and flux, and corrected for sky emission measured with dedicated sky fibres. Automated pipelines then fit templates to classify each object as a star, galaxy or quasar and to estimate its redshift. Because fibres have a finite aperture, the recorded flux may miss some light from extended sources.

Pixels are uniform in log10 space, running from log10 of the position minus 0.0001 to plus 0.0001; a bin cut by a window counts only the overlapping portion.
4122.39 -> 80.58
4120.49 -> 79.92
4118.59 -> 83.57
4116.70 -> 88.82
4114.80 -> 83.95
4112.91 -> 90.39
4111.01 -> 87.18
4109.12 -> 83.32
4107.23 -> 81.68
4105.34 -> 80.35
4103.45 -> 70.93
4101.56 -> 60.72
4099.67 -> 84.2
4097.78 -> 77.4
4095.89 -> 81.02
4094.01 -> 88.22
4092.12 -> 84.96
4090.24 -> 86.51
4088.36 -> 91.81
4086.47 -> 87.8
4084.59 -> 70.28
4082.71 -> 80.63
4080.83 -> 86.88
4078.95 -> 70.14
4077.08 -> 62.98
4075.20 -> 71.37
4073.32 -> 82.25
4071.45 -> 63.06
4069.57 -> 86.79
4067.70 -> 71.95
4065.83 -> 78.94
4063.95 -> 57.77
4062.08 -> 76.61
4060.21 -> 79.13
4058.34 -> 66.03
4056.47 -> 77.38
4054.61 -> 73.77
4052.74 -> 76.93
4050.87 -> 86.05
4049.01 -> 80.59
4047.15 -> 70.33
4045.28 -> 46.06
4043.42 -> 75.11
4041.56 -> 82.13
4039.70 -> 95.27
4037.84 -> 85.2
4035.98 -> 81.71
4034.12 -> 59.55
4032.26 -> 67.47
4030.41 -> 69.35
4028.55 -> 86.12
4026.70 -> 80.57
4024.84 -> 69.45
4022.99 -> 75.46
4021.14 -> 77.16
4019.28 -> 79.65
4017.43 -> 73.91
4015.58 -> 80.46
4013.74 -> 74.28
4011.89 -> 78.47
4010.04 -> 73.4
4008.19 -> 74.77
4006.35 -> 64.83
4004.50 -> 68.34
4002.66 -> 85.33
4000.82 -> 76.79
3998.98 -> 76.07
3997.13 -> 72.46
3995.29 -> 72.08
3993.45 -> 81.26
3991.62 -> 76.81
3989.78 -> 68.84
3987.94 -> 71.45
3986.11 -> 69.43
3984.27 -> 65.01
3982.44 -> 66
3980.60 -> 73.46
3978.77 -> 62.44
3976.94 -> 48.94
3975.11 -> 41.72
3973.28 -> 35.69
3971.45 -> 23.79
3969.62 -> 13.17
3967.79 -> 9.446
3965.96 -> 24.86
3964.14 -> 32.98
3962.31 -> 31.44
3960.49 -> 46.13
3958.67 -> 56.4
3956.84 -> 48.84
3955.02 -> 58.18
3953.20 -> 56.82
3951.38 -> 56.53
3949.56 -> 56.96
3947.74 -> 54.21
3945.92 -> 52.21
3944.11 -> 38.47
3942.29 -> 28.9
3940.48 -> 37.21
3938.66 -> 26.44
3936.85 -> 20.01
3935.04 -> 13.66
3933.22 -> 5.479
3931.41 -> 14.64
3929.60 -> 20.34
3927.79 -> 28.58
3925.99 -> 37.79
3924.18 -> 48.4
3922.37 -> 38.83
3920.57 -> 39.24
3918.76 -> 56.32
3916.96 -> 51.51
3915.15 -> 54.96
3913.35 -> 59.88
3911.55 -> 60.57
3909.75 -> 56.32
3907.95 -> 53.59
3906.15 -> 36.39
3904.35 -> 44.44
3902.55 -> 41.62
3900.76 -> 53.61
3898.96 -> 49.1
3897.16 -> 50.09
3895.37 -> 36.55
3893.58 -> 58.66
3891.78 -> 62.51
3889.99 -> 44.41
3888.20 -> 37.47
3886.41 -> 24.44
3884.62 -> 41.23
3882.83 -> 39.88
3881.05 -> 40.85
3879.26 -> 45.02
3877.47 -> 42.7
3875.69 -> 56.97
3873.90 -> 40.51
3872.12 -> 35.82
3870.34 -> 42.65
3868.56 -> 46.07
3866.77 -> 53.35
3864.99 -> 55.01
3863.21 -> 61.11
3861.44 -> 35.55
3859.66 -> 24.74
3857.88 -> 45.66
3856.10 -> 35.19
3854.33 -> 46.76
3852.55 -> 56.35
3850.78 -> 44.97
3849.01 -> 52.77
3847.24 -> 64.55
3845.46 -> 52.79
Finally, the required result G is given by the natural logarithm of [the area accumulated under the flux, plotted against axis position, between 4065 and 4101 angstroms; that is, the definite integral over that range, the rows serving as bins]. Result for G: 8.0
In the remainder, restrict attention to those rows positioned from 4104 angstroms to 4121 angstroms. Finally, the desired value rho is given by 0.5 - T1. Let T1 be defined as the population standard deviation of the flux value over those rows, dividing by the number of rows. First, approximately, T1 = 3.5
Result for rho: -3.0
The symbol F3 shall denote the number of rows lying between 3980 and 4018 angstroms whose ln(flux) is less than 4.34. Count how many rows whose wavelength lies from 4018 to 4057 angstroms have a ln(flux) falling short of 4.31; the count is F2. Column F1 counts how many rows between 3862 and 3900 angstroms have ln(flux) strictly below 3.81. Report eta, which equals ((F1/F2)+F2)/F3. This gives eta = 0.58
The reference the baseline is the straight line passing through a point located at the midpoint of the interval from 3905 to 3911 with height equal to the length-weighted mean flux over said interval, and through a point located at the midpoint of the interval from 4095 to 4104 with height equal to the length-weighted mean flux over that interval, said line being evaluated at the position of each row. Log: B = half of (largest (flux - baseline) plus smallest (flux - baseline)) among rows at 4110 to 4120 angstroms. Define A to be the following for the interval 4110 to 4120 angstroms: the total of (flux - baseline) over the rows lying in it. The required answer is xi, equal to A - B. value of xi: 39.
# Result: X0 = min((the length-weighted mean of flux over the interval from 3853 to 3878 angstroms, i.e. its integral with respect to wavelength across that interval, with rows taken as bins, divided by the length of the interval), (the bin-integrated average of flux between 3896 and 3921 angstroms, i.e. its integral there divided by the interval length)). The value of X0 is 45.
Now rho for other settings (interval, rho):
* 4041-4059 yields -10.1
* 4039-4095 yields -10.1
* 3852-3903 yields -9.1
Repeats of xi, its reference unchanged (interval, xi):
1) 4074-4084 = 8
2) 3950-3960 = 1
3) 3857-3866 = 7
